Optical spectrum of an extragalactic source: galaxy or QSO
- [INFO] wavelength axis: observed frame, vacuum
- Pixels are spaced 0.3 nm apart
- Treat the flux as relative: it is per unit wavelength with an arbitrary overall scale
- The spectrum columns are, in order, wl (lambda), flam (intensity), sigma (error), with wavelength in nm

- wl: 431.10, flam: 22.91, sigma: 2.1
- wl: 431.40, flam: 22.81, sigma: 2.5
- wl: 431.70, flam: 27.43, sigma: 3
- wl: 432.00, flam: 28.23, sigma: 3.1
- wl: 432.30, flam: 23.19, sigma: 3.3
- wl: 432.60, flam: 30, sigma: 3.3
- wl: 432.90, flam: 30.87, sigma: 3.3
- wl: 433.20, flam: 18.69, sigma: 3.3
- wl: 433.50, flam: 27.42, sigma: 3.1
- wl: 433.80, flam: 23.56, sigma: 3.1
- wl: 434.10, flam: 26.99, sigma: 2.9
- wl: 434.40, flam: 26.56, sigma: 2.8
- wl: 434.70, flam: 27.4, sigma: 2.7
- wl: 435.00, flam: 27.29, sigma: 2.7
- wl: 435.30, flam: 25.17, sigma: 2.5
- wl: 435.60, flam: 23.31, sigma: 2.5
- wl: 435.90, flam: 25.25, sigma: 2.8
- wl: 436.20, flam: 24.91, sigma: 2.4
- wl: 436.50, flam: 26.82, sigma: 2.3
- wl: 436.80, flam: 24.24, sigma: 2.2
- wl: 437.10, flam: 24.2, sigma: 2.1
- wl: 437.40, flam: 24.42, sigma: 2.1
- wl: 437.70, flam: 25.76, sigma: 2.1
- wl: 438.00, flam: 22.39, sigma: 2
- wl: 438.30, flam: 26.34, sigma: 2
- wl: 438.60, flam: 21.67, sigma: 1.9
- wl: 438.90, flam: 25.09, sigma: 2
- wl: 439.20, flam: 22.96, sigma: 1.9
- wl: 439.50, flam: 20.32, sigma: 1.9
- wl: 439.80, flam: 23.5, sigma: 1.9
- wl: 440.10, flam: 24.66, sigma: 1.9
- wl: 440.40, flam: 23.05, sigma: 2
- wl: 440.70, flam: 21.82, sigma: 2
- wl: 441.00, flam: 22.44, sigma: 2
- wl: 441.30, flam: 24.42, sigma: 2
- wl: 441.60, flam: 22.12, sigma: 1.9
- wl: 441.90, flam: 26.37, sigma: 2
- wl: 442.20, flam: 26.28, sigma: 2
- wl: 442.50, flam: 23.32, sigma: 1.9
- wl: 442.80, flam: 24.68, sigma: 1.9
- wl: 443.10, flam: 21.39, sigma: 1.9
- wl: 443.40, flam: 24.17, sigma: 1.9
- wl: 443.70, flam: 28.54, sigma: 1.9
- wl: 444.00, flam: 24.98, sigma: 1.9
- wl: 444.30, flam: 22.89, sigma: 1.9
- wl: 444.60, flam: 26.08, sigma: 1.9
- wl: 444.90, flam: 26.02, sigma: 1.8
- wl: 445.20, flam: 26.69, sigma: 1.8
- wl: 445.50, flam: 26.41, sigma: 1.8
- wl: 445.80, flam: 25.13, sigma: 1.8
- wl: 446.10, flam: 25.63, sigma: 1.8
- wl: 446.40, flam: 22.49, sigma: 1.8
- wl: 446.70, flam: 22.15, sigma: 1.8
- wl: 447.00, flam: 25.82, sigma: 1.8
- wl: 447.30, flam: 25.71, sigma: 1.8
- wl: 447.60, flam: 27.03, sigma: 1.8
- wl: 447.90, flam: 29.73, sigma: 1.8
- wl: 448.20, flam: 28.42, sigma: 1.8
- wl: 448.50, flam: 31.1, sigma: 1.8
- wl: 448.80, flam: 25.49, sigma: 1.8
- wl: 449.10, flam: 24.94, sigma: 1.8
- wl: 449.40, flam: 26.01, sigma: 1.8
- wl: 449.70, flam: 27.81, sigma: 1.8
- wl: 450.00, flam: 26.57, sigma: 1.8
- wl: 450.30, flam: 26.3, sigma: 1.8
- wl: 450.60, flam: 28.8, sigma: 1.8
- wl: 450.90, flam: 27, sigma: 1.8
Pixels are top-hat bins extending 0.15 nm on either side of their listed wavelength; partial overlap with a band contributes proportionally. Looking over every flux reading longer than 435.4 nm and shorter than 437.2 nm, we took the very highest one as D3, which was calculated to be 26.82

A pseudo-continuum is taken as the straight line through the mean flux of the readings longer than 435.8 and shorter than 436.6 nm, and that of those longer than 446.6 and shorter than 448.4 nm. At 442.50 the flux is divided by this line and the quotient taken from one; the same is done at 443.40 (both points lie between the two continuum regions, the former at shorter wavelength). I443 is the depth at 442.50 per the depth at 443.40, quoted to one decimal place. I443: 1.4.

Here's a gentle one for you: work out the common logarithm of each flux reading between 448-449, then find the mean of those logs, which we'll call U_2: 1.45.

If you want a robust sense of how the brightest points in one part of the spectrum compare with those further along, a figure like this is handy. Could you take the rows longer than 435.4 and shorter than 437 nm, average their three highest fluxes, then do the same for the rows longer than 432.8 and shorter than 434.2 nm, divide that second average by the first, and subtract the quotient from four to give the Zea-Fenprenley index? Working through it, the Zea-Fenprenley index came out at 2.89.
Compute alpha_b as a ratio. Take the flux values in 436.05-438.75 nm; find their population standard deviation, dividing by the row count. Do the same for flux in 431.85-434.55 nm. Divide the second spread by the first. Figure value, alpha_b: 2.2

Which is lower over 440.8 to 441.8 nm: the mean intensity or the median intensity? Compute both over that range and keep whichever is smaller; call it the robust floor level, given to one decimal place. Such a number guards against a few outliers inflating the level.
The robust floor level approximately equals 22.4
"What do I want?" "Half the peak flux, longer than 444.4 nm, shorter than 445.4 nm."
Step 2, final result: 13.3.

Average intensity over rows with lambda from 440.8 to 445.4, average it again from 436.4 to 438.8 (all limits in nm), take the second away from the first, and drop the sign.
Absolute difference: 0.2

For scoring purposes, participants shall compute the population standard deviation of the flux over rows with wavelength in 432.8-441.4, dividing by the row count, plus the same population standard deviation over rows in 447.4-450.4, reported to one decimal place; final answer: 4.3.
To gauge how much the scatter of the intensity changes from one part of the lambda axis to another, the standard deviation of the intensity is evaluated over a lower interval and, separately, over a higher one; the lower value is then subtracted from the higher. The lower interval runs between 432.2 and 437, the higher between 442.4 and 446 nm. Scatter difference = -1.0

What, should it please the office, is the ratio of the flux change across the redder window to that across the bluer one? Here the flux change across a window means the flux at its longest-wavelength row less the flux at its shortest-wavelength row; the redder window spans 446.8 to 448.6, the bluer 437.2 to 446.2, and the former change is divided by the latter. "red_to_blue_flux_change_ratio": 4.4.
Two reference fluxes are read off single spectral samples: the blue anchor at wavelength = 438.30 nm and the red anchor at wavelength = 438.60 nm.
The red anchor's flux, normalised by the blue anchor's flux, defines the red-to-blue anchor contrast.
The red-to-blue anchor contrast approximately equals 0.82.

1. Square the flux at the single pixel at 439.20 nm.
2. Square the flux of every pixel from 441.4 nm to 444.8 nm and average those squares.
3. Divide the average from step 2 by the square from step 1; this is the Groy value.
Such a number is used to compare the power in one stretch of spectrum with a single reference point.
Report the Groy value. 1.16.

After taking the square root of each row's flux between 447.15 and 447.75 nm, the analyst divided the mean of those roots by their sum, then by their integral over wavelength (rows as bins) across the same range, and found 0.162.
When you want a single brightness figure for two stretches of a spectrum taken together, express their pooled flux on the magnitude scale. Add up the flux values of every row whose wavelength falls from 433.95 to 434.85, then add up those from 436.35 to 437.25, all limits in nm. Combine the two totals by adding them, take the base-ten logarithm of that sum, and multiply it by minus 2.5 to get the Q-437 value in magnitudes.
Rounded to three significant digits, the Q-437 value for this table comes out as -5.48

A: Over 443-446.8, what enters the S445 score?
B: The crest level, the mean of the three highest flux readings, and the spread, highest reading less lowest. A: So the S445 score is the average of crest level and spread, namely 17.2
